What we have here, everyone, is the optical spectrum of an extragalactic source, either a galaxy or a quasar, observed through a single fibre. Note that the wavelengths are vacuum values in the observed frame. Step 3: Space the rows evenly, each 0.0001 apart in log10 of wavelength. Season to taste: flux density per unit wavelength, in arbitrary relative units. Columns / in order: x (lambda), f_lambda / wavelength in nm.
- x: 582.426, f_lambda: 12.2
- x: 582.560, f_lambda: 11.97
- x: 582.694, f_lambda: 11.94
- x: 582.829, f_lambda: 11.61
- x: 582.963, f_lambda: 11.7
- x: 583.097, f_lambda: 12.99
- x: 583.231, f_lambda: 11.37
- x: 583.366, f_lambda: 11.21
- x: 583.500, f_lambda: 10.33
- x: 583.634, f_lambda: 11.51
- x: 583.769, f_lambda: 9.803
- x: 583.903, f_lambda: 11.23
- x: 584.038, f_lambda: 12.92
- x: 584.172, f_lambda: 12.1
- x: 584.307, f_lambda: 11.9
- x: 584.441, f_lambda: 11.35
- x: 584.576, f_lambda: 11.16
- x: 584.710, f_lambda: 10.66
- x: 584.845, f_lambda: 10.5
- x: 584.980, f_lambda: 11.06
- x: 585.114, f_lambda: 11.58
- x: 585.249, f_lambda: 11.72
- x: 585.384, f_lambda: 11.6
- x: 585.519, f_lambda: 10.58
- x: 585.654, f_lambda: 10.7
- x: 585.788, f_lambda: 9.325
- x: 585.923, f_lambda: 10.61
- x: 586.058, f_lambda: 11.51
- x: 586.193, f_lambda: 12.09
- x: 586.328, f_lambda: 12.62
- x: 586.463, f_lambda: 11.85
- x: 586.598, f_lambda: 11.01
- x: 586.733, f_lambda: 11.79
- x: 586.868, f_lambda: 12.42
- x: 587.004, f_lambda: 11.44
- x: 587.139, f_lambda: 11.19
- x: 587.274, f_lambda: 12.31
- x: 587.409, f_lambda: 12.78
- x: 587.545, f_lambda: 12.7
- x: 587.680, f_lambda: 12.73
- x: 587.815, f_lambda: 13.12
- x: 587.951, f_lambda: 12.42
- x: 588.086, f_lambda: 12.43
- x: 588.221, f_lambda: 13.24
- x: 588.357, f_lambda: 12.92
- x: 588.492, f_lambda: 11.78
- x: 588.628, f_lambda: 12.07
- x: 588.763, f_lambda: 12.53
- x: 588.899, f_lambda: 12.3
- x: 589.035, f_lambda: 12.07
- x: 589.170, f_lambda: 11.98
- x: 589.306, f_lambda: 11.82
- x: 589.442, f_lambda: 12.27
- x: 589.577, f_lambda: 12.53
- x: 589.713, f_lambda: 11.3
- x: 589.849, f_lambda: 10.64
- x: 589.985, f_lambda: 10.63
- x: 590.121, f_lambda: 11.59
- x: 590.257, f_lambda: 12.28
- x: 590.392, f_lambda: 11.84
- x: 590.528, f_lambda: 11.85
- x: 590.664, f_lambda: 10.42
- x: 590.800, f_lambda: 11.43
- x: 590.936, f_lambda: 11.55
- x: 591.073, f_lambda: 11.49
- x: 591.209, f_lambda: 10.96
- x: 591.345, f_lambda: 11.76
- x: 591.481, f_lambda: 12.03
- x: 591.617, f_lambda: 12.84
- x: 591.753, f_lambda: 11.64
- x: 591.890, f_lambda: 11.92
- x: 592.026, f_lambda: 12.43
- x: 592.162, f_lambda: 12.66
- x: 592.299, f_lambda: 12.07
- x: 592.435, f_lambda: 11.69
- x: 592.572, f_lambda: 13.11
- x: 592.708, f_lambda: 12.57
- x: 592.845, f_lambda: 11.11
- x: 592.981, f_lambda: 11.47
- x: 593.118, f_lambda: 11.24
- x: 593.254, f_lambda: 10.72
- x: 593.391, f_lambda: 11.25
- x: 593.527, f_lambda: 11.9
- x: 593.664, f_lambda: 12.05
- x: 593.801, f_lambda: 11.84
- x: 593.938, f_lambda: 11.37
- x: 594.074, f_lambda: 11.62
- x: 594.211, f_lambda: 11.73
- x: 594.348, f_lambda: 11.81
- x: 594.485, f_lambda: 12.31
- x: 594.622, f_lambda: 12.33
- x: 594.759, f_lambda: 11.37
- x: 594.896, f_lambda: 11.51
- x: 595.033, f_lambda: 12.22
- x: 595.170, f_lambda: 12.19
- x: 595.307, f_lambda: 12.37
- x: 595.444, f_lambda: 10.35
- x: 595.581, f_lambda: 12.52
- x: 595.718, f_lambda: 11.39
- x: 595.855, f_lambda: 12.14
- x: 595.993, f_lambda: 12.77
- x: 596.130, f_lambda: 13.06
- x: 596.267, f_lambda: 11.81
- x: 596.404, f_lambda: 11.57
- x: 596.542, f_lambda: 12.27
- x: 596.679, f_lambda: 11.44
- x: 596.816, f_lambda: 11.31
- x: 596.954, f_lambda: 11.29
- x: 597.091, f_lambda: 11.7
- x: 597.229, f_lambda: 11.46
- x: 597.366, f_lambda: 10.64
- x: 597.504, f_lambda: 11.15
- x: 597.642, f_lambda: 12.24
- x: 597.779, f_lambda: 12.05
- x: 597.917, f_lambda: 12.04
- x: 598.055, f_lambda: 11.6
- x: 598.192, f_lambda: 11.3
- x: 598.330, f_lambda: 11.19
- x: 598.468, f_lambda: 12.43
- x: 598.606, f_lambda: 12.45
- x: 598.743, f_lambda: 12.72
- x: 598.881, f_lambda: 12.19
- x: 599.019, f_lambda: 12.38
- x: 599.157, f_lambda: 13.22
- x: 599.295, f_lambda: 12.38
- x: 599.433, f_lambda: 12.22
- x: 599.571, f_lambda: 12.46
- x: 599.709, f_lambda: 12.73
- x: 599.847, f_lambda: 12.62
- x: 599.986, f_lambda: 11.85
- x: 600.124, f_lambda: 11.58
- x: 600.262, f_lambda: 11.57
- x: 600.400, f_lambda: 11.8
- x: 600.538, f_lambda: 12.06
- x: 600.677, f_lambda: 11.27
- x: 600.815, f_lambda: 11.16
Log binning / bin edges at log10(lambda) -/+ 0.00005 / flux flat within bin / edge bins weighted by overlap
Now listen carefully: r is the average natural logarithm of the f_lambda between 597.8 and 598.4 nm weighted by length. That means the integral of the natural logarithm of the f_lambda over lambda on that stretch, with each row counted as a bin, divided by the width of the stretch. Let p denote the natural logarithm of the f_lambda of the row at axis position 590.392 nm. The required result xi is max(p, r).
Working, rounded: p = 2.47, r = 2.45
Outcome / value 2.47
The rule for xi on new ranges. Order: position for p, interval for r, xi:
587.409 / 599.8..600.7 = 2.55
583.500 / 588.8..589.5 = 2.49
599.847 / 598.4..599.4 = 2.54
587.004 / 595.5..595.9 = 2.48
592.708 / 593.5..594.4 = 2.53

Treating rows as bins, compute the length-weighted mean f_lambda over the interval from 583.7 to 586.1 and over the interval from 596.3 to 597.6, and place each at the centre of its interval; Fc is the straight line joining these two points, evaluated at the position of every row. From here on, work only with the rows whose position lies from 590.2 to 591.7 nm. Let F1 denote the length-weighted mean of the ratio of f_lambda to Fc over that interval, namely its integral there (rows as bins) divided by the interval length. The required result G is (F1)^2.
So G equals 1.07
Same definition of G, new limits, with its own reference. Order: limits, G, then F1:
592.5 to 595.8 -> 1.07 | 1.03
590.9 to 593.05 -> 1.12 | 1.06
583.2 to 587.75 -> 1.06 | 1.03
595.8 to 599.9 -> 1.10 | 1.05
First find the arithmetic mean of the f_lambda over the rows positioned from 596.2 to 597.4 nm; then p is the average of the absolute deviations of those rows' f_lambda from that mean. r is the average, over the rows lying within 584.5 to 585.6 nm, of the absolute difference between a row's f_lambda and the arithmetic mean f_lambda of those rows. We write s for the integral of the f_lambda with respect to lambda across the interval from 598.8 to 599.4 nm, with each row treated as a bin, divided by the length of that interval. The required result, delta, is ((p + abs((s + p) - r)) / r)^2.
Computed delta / 974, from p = 0.3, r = 0.41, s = 12.5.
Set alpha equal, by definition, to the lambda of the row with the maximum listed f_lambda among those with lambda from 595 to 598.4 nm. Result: 596.130 nm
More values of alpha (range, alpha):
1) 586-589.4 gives 588.221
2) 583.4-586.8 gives 584.038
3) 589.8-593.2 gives 592.572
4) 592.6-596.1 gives 595.993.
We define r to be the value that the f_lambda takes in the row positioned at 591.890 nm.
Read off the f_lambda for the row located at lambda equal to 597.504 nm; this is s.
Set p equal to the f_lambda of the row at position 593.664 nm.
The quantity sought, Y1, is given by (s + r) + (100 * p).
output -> 1228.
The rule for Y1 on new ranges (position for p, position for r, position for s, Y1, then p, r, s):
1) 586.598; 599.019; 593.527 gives 1125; 11.01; 12.38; 11.9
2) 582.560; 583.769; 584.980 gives 1218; 11.97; 9.803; 11.06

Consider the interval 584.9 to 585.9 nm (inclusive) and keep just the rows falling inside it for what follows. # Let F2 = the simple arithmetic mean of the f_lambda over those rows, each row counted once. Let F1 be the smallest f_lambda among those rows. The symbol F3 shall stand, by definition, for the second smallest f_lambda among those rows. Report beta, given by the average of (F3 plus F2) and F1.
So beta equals 15.4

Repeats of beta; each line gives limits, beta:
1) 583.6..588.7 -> 15.4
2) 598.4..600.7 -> 17.5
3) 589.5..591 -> 16.3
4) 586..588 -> 17.2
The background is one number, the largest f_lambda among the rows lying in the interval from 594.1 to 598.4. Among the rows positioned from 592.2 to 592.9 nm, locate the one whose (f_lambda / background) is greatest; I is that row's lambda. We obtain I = 592.572 nm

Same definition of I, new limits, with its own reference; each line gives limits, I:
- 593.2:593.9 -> 593.664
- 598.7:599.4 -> 599.157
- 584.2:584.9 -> 584.307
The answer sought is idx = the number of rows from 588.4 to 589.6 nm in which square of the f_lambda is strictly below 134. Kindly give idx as 0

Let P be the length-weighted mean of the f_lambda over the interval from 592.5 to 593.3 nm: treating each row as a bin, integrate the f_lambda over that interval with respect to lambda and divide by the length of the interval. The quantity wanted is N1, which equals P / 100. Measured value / 0.117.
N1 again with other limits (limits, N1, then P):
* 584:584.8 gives 0.116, 11.6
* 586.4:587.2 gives 0.116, 11.6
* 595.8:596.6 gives 0.123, 12.3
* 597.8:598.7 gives 0.119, 11.9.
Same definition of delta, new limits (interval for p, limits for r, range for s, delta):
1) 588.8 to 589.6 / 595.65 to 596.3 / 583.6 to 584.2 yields 433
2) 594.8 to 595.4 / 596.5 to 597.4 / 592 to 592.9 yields 1586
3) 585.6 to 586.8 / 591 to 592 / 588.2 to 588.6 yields 1211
